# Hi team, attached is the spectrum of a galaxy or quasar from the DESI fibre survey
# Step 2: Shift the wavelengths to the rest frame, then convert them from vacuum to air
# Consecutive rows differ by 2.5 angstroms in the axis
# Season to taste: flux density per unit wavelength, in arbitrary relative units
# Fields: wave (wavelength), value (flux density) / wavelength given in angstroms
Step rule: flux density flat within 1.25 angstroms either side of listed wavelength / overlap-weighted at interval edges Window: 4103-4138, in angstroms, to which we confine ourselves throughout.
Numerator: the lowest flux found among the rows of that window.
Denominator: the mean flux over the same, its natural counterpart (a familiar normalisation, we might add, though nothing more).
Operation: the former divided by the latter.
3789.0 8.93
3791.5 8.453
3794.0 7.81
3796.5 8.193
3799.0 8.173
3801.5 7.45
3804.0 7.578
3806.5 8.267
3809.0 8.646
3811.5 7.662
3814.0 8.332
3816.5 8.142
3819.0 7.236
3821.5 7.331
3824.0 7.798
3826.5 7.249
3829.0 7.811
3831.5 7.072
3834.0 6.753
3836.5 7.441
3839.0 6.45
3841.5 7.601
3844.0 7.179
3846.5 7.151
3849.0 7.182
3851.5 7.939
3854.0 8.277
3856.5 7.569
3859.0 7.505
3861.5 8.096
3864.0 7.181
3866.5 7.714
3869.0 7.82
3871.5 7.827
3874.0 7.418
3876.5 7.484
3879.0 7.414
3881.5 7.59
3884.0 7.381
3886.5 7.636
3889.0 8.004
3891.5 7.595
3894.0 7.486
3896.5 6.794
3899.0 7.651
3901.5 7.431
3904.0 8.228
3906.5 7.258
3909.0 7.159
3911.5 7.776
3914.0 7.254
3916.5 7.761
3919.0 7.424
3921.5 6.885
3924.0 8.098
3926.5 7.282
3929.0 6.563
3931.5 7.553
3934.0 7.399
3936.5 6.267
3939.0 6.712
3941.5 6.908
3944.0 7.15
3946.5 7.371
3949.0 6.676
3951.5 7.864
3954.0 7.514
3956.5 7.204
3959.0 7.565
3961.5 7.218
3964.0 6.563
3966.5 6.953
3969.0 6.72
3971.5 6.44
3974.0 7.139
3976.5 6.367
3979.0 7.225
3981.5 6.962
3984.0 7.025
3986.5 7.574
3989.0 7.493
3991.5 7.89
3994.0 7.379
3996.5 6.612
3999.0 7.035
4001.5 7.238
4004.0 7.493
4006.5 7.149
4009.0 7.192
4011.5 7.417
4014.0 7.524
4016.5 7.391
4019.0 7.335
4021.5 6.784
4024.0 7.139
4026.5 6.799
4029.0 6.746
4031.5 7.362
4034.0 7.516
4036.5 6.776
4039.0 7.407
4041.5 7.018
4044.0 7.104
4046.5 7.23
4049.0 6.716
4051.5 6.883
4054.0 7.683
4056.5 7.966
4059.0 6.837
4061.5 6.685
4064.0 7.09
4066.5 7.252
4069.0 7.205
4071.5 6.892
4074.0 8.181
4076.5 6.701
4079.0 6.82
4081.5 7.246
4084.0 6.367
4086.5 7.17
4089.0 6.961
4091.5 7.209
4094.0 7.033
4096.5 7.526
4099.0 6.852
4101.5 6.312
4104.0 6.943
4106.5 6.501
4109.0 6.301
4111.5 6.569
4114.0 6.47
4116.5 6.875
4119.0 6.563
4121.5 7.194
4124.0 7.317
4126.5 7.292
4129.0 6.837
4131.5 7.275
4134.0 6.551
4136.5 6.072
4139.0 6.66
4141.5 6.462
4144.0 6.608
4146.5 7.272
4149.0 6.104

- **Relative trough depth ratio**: 0.897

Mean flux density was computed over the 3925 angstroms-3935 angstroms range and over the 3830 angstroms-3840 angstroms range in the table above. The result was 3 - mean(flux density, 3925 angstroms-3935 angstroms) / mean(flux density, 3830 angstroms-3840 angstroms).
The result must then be 1.96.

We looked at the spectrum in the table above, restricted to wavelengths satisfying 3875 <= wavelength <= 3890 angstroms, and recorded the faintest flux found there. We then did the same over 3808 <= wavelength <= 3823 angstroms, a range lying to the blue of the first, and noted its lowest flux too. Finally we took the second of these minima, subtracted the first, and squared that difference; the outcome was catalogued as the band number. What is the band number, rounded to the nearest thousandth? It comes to 0.021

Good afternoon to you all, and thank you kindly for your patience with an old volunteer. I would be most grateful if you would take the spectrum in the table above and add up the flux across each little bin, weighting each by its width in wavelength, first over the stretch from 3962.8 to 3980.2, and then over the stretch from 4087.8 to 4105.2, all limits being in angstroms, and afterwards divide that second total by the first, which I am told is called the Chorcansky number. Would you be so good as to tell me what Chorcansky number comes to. 1.03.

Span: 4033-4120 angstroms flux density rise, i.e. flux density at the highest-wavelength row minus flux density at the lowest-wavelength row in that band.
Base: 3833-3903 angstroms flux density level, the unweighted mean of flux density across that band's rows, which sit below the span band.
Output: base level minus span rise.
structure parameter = 8.44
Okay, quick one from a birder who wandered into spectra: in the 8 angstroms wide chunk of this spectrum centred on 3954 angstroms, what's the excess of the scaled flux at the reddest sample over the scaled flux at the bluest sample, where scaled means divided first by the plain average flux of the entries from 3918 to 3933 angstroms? -0.09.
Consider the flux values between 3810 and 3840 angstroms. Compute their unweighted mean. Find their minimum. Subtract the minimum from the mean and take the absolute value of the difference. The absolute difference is 1.0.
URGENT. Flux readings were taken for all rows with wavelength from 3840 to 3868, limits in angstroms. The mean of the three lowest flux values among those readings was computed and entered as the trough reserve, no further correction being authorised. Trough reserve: 7.17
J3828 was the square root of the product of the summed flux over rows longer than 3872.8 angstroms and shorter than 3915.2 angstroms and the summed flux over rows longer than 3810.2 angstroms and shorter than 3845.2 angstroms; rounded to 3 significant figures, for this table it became 115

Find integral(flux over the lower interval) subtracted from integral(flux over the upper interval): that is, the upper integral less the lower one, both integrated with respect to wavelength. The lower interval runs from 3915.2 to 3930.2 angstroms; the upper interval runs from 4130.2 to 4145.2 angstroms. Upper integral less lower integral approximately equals -11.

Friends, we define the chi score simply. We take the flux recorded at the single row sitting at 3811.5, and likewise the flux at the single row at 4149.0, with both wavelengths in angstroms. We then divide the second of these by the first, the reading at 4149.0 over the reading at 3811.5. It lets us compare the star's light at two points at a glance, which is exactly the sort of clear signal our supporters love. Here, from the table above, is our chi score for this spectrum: 0.80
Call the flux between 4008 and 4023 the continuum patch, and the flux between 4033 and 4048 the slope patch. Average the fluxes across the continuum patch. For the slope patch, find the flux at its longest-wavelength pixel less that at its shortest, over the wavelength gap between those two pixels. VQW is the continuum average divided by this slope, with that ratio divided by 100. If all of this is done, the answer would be -3.2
